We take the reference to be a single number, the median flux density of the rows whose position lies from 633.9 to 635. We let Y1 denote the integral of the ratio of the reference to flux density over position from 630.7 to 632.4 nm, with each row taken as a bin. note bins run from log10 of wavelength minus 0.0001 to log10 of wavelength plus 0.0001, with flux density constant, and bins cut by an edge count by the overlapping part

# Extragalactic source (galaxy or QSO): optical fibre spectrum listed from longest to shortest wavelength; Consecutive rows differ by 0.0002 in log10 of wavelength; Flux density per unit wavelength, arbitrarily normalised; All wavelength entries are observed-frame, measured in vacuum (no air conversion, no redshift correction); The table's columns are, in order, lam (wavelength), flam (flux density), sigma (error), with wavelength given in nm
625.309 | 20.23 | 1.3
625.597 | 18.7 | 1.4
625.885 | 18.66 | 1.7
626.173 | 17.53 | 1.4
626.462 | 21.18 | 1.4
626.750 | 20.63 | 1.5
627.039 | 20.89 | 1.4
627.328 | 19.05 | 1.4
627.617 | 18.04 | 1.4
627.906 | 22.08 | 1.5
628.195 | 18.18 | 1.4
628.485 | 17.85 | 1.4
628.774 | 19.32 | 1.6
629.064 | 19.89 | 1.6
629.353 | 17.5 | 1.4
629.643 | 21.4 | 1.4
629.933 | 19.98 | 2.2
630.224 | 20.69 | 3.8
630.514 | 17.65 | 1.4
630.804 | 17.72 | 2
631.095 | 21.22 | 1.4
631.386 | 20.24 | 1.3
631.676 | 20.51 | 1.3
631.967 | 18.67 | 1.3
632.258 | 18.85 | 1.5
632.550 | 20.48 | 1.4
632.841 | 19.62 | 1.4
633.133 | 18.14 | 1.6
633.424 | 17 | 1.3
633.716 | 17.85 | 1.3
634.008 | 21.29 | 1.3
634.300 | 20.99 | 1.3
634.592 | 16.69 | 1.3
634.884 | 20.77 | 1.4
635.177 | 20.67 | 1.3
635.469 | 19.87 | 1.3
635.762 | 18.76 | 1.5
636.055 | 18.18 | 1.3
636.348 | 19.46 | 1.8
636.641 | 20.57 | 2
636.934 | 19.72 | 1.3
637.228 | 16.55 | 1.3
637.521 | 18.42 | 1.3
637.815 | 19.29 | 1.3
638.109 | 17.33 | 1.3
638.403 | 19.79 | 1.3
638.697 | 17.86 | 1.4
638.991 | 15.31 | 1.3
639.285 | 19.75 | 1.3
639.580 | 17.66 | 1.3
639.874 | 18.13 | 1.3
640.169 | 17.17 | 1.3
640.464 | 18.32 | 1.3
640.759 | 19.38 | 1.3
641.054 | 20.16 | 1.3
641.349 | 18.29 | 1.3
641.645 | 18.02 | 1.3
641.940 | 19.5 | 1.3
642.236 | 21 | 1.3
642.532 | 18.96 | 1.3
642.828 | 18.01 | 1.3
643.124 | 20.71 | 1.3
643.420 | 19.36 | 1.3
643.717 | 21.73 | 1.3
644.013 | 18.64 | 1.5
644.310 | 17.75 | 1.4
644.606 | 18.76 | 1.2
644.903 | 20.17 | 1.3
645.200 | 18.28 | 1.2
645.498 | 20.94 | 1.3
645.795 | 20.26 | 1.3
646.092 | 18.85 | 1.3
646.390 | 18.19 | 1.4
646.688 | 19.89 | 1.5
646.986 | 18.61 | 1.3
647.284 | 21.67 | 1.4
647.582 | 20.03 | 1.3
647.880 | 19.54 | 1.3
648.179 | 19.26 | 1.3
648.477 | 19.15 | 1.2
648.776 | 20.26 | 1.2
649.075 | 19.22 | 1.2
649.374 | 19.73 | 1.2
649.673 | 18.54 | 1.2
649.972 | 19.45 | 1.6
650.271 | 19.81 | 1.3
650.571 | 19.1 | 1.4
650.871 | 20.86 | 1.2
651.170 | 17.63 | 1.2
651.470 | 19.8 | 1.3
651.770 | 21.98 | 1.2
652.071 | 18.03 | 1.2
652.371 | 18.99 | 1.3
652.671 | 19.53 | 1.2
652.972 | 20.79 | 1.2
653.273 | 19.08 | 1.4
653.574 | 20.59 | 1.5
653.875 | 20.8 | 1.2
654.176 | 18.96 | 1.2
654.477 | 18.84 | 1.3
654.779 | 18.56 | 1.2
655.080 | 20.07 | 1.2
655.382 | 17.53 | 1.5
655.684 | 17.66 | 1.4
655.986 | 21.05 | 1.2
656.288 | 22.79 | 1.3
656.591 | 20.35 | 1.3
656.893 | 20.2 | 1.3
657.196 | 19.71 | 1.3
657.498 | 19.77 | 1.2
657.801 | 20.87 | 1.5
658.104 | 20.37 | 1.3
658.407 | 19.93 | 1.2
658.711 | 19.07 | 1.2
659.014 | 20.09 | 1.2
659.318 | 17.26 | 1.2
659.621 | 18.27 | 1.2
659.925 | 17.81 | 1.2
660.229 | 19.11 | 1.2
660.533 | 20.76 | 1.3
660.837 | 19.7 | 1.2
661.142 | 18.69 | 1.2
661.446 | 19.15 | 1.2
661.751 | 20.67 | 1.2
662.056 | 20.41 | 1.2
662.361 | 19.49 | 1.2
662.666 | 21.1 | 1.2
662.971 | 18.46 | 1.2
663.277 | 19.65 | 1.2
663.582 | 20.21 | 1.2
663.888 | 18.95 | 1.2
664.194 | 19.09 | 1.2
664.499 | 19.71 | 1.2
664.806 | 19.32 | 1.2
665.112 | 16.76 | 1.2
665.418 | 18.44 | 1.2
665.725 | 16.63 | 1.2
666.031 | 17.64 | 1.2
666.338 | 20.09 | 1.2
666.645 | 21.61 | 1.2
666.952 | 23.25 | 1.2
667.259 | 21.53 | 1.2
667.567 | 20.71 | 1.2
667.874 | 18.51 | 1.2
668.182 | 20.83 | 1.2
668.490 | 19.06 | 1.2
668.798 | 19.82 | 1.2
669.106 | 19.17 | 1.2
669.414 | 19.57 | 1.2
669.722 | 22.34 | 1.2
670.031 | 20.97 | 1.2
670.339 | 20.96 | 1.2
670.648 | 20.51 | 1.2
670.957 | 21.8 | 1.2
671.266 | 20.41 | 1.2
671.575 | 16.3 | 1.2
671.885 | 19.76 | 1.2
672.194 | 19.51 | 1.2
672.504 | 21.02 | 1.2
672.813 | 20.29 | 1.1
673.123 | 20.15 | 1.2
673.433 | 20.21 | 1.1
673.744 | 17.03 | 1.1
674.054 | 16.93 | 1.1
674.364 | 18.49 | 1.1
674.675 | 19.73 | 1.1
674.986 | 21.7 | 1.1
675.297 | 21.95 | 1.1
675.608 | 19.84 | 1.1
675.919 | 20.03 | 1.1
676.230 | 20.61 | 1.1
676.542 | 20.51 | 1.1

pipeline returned 1.82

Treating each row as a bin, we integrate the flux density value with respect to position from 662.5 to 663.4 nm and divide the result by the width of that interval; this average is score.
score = 19.7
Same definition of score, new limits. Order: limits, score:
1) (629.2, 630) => 19.6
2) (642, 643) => 19.4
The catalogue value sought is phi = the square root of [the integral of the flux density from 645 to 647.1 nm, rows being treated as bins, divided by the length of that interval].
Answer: 4.39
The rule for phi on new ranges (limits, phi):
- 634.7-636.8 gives 4.44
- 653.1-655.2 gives 4.42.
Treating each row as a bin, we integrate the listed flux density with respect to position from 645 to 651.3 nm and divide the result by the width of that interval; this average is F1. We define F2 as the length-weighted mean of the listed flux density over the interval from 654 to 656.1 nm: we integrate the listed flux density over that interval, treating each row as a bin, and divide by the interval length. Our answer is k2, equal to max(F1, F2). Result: 19.5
